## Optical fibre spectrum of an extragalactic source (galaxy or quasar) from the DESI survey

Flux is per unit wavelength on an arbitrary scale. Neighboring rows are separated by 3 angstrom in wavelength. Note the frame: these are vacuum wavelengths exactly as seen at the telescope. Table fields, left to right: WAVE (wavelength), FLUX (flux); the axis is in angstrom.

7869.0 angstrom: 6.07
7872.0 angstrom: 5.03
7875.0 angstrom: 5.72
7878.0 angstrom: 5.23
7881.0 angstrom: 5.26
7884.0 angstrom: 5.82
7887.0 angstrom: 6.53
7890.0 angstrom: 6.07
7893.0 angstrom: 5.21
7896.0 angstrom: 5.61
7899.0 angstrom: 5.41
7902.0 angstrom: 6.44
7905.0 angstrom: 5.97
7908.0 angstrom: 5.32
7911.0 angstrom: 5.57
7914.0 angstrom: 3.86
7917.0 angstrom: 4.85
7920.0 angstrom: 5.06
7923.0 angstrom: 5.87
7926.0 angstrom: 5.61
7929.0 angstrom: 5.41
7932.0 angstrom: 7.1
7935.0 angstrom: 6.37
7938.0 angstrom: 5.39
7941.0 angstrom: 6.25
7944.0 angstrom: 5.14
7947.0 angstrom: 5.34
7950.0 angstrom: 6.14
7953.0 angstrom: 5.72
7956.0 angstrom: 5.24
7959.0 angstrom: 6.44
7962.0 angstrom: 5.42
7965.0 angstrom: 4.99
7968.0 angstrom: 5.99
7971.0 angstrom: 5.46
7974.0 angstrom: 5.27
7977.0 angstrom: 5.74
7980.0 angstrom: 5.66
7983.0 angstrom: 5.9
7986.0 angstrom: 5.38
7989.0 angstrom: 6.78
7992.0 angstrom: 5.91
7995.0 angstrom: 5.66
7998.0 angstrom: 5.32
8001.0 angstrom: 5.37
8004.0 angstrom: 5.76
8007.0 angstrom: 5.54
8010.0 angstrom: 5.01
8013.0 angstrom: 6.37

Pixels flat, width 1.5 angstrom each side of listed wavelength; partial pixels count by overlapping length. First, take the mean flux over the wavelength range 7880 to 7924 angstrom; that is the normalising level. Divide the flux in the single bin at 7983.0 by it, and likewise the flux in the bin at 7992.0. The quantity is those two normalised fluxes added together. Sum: 2.14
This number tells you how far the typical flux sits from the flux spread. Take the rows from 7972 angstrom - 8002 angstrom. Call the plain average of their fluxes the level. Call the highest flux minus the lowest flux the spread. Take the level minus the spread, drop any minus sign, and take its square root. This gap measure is 2.05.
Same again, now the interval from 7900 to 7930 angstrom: 1.68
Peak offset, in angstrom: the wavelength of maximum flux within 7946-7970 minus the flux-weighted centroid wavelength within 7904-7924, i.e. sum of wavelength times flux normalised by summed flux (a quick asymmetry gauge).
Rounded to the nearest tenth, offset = 45.1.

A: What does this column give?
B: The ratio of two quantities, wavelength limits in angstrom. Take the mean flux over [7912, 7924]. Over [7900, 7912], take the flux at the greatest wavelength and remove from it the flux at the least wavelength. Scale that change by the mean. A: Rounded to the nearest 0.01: -0.18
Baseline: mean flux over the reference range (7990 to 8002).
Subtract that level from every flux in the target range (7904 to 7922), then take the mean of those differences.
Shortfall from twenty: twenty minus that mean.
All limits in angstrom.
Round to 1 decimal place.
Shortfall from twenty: 20.5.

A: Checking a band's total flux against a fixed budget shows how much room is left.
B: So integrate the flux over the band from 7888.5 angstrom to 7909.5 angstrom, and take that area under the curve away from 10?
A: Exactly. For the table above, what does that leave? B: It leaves -110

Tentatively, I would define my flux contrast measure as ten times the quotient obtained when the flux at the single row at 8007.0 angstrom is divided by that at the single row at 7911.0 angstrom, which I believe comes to 9.9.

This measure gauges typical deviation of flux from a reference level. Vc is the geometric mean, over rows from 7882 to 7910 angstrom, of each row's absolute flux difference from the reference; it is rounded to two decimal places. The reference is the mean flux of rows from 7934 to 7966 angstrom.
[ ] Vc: 0.32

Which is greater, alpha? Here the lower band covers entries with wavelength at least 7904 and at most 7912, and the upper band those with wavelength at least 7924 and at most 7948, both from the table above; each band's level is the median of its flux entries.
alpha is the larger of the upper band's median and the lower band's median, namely 5.57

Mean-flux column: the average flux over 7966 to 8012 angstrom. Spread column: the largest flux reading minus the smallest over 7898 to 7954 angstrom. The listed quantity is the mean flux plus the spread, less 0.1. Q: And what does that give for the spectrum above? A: 8.79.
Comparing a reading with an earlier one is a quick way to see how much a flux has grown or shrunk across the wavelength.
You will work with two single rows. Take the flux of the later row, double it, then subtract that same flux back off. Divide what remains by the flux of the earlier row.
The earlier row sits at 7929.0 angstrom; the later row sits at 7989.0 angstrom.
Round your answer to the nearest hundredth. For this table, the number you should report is 1.25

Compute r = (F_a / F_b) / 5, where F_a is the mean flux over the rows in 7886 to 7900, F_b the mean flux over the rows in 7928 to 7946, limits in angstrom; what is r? 0.194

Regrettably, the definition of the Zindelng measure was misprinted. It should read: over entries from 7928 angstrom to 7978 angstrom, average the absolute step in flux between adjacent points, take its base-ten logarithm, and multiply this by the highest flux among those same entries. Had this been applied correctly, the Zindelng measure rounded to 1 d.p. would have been -0.9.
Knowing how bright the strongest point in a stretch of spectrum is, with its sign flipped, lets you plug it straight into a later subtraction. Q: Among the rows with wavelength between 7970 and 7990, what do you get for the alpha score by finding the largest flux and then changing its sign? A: -6.8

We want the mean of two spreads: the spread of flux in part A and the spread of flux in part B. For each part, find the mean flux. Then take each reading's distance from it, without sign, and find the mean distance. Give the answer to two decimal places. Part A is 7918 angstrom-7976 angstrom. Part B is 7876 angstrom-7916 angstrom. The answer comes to 0.46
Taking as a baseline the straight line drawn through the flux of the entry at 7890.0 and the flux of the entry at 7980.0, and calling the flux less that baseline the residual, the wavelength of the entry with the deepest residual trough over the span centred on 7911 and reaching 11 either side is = 7914.0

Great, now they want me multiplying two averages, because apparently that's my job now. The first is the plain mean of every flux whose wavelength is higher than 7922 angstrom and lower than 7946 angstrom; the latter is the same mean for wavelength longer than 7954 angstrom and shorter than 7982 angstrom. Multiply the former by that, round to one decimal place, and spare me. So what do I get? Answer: 32.9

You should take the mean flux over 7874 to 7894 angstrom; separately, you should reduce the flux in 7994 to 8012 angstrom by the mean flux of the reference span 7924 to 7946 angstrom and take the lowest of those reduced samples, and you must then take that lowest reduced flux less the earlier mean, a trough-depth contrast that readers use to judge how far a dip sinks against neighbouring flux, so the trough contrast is -6.58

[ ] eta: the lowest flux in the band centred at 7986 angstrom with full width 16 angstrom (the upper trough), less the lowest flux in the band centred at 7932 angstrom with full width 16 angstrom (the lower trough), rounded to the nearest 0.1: 0.0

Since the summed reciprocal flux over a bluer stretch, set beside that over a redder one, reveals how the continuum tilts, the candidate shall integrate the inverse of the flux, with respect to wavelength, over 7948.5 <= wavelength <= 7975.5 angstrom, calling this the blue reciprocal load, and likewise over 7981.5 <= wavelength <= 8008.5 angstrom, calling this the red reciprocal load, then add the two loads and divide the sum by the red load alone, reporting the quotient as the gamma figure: 2.02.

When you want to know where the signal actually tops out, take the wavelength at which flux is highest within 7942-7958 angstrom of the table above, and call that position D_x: 7950.0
